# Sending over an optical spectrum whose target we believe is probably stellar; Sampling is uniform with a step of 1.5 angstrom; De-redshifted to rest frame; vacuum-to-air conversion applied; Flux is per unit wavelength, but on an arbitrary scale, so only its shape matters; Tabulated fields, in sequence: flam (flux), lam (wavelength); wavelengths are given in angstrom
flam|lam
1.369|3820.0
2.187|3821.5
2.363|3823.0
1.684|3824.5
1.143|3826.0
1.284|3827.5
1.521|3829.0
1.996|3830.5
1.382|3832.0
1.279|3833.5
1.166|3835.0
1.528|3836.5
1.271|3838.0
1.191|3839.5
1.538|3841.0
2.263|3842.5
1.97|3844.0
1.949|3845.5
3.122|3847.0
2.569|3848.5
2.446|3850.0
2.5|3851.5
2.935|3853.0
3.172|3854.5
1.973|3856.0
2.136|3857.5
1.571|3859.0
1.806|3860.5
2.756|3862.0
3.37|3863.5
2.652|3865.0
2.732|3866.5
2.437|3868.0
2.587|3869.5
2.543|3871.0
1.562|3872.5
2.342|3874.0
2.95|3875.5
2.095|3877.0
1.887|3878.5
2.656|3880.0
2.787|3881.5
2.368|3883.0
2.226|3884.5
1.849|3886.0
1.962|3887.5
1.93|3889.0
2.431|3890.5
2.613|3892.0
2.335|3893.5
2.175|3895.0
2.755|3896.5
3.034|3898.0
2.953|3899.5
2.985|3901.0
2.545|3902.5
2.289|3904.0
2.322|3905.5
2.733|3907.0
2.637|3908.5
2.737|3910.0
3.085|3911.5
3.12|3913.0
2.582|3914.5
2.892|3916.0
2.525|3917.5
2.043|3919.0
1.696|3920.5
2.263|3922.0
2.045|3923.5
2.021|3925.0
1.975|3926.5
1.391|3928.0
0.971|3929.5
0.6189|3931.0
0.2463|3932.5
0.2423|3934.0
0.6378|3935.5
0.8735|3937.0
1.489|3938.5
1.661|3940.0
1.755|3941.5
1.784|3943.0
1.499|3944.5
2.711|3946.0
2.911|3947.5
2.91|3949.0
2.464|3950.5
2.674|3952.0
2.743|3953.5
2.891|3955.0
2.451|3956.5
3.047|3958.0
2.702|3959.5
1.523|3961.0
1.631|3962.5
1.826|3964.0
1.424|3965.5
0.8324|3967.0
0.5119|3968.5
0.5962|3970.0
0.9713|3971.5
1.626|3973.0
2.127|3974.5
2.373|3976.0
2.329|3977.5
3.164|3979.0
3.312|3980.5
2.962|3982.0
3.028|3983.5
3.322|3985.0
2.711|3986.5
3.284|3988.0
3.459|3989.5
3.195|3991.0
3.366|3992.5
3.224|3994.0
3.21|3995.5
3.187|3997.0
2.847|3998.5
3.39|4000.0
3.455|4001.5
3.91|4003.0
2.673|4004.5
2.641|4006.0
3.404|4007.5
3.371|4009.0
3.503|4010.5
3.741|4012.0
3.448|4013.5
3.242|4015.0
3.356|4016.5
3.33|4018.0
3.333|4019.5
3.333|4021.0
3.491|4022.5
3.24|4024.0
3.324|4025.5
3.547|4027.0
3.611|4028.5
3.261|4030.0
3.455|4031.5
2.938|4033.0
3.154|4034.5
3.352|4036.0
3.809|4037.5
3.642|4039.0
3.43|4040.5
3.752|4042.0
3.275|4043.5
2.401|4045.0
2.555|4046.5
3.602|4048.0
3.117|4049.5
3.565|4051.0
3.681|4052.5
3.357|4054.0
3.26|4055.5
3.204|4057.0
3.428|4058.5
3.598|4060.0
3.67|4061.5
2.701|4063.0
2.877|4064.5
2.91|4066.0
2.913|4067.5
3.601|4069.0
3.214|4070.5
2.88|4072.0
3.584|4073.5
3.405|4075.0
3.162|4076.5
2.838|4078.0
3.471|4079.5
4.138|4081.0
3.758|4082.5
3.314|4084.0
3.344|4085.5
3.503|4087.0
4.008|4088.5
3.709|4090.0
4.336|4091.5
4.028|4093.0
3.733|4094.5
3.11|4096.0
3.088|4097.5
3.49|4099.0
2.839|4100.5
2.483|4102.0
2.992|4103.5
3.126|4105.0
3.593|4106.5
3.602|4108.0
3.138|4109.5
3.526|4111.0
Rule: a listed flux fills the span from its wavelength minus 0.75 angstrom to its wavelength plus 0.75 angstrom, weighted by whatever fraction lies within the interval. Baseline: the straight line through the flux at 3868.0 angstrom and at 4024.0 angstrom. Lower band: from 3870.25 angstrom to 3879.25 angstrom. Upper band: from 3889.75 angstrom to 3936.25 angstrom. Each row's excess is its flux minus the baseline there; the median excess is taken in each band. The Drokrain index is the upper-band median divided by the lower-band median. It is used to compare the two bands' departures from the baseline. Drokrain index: 1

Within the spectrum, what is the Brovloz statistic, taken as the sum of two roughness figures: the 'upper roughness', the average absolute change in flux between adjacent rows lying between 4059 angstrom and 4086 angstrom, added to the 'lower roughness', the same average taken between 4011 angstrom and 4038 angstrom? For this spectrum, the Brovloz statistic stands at 0.57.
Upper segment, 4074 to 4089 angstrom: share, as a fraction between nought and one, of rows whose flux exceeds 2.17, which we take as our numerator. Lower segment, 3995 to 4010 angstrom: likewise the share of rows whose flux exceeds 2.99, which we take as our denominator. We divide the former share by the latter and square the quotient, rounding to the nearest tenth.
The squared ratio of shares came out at 2.0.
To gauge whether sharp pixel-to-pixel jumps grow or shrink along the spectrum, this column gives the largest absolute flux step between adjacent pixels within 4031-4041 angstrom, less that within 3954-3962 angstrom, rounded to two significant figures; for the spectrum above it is -0.66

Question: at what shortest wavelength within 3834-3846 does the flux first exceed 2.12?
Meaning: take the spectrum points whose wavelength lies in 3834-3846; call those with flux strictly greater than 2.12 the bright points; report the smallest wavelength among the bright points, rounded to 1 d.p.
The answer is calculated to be 3842.5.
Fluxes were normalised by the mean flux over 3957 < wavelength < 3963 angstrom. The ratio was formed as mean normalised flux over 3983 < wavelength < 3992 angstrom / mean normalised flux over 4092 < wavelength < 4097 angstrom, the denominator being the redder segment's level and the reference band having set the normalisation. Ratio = 0.87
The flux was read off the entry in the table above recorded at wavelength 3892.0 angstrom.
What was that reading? 2.613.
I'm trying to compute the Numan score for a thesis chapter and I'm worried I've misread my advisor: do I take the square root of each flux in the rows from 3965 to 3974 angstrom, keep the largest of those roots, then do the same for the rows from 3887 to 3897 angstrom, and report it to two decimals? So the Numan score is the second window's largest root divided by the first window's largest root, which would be 1.30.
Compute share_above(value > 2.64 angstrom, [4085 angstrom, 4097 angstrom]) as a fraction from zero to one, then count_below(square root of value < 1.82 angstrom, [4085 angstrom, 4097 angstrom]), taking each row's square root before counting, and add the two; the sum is 2.0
